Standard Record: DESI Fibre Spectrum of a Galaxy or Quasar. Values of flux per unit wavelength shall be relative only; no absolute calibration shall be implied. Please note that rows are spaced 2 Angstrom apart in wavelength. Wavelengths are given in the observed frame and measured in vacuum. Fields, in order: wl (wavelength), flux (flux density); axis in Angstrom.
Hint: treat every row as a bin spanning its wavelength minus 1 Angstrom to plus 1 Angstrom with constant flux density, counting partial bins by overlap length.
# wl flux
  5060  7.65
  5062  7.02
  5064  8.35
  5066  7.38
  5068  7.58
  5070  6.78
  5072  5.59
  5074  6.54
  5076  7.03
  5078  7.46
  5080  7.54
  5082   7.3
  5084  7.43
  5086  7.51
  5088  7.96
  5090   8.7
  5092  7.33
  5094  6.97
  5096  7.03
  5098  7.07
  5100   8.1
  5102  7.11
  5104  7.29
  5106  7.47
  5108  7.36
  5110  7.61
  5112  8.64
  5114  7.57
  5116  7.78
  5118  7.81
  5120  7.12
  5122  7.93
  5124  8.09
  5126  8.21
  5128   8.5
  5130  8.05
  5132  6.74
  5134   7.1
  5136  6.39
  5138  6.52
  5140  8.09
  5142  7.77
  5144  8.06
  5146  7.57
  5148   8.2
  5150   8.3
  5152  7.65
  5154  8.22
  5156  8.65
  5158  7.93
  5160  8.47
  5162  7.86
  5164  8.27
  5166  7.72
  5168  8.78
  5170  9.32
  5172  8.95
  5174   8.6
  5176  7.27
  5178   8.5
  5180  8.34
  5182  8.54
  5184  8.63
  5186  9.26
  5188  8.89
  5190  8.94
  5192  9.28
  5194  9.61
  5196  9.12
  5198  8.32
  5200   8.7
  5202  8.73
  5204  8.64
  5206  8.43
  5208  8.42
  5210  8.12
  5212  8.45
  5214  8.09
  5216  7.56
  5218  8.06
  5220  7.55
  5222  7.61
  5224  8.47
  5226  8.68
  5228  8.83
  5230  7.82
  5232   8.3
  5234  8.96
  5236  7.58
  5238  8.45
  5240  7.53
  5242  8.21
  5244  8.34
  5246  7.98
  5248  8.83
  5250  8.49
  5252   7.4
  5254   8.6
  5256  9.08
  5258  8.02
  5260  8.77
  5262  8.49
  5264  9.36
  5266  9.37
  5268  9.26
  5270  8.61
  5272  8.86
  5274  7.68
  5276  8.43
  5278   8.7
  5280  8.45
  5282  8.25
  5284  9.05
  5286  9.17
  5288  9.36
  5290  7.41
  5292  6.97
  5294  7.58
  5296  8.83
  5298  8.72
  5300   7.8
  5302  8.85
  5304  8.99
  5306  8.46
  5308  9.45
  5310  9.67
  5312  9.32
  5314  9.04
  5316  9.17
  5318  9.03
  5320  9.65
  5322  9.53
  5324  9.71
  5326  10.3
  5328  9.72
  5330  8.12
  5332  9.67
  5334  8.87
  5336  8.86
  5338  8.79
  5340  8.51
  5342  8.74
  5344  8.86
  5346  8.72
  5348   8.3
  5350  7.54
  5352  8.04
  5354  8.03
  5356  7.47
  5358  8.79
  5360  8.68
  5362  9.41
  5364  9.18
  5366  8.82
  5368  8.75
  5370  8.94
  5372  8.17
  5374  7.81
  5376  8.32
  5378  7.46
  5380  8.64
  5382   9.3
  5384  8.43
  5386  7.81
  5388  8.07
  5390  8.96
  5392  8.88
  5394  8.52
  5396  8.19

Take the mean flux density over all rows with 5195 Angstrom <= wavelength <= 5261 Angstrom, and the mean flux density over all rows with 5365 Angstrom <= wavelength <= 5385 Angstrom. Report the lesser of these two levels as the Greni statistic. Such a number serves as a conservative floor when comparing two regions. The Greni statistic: 8.3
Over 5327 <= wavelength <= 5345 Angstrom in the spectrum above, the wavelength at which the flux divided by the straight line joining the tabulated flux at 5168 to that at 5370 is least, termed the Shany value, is 5330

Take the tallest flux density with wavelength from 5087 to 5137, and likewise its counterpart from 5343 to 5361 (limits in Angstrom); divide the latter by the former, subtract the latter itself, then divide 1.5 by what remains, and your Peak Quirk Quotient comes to -0.191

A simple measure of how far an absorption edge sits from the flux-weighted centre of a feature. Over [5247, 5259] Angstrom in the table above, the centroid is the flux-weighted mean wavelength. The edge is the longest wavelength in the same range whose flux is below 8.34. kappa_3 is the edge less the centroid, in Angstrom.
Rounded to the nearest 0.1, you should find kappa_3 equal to 5.0 Angstrom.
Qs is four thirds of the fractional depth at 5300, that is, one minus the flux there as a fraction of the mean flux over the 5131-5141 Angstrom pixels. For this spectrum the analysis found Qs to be -0.16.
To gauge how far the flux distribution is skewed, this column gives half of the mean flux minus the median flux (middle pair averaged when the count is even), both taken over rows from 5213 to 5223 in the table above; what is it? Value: 0.08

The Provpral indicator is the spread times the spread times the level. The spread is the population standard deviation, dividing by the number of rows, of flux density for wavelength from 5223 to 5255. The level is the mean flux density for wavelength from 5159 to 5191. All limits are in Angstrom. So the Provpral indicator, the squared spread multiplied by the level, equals 1.9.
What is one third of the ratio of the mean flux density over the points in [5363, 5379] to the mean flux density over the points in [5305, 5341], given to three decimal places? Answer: 0.305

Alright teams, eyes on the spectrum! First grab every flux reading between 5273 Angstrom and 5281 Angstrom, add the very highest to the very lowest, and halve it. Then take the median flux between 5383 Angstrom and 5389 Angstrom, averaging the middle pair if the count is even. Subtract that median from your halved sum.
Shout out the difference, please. 0.1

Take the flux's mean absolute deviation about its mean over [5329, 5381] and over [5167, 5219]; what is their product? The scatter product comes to 0.178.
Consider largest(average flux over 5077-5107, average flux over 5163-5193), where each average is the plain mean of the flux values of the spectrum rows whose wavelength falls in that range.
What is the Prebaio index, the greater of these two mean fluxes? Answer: 8.62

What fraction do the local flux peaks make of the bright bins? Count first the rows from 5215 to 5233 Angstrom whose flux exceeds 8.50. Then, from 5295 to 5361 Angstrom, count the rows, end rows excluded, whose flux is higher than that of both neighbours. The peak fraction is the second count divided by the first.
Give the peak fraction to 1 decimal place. 4.5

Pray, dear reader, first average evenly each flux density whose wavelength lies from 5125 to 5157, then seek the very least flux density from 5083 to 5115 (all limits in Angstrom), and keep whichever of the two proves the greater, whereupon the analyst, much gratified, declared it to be 7.75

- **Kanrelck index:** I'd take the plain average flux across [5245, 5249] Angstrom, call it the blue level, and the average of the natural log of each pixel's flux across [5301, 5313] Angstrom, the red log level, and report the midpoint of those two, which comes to 5.31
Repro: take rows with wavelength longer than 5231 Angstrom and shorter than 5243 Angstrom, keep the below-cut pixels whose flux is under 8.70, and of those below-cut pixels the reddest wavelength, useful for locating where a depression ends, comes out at 5242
